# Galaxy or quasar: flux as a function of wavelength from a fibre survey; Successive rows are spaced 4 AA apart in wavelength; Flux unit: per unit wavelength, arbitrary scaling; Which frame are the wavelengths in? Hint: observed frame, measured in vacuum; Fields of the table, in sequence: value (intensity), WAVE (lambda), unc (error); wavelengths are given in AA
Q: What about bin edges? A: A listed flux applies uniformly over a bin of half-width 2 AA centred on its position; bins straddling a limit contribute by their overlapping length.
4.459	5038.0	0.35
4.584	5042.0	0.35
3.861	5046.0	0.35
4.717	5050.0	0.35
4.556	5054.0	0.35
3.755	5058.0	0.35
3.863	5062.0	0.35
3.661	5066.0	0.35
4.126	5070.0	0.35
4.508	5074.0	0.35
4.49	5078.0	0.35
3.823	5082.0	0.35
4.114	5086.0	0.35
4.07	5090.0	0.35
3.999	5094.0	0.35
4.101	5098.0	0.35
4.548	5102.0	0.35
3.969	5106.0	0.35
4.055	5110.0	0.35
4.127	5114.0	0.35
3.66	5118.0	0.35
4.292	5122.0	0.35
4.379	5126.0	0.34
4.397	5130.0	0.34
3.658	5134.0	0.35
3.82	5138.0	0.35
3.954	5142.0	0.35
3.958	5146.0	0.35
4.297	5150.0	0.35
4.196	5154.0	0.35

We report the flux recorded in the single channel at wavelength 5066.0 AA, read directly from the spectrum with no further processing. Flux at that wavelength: 3.661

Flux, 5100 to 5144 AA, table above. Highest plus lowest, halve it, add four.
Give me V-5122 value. 8.10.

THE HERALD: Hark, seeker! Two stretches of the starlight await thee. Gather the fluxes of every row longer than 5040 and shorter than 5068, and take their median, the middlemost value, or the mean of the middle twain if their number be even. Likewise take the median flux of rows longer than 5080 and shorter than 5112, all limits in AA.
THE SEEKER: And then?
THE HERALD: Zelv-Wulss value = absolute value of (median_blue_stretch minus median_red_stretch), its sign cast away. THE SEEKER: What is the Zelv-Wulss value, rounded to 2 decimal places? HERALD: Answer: 0.20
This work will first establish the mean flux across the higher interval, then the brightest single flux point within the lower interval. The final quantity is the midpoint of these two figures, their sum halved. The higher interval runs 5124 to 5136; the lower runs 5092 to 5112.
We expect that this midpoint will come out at 4.35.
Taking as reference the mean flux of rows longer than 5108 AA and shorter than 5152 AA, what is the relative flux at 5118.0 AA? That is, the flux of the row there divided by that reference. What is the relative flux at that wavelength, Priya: 0.90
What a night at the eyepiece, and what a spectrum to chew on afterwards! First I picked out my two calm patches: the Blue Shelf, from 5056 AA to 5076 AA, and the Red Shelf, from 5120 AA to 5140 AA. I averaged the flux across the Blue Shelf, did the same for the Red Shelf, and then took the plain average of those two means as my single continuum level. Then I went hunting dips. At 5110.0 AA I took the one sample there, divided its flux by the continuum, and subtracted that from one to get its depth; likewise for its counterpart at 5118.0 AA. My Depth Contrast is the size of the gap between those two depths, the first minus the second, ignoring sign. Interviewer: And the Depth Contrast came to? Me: 0.10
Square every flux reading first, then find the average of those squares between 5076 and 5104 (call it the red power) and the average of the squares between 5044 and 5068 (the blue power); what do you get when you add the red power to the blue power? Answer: 34.1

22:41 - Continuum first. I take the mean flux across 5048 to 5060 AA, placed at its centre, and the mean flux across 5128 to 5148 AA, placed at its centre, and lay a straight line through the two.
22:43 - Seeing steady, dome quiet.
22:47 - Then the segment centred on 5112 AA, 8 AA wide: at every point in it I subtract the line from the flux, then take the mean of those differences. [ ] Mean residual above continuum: 0.01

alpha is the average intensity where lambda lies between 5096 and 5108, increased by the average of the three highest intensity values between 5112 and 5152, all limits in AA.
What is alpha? 8.56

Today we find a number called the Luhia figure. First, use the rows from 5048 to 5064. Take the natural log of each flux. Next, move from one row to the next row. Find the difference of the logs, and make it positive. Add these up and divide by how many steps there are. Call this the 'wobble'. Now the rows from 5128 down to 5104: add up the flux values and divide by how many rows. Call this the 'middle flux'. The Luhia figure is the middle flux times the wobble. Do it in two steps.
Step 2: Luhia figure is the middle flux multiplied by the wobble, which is 0.349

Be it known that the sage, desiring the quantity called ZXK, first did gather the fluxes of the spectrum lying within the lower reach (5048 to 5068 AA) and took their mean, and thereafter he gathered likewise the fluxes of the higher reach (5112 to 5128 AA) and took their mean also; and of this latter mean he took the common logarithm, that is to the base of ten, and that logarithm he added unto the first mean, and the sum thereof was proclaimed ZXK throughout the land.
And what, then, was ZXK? 4.72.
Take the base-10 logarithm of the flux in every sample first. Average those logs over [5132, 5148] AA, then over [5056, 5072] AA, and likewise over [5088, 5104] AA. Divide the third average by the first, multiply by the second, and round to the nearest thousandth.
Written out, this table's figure 0.621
